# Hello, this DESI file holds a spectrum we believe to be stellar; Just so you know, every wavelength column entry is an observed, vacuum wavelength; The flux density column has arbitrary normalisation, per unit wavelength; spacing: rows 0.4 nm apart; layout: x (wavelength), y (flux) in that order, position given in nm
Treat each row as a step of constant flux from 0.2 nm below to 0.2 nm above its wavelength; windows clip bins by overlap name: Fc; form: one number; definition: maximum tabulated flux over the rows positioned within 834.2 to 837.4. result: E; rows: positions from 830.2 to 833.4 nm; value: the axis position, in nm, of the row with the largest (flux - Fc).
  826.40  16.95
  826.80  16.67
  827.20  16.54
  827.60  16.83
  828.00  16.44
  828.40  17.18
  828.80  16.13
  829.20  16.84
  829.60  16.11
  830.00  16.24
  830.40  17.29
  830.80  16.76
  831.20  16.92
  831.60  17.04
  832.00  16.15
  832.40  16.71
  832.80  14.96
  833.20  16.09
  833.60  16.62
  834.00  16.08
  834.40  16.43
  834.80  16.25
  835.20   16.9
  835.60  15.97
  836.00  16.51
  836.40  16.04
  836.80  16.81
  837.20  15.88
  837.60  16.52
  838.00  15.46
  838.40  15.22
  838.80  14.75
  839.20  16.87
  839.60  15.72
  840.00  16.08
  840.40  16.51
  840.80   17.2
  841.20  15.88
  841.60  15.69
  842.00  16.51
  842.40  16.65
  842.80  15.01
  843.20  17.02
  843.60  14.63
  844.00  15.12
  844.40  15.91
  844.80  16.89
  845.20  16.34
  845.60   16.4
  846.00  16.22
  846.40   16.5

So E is 830.40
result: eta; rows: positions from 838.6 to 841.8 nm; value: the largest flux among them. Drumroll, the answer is 17.2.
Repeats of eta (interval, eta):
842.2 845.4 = 17.02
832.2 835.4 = 16.9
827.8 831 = 17.29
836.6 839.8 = 16.87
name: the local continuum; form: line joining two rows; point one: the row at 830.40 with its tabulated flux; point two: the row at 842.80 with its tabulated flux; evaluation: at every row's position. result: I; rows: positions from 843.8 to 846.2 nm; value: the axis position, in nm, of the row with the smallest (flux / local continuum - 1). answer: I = 844.00 nm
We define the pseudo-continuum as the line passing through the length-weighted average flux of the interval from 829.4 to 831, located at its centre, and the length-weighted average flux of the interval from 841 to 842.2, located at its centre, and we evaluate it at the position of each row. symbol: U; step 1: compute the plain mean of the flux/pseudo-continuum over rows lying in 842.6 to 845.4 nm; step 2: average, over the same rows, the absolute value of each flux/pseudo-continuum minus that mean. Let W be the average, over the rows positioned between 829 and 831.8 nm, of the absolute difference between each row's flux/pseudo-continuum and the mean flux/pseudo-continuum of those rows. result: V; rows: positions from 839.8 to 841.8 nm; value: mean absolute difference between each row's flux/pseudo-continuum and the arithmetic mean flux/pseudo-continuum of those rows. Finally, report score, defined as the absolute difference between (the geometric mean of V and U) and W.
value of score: 0.018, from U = 0.051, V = 0.029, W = 0.021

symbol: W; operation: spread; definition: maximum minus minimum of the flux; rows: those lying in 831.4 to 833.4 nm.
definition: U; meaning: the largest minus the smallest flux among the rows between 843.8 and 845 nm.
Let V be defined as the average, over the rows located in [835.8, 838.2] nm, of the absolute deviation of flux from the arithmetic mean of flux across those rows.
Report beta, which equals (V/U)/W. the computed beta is 0.11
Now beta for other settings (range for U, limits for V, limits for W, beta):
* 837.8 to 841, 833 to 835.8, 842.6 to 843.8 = 0.05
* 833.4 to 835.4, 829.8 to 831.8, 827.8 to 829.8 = 0.32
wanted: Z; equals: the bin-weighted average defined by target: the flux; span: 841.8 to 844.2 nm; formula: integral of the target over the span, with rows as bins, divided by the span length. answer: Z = 15.8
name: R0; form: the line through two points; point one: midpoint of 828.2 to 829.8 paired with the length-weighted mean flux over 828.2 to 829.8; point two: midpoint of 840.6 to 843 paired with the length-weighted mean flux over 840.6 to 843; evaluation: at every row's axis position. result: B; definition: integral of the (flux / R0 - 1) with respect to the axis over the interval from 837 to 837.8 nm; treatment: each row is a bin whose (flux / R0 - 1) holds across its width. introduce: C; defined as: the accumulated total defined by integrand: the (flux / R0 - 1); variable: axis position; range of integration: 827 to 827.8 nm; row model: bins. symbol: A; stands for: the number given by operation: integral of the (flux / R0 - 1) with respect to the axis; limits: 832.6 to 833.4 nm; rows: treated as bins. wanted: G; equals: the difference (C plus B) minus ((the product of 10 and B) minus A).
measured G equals 0.002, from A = -0.044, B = -0.005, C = 0.003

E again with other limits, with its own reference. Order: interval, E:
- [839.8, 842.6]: 840.80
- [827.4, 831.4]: 830.40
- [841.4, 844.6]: 843.20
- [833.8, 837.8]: 835.20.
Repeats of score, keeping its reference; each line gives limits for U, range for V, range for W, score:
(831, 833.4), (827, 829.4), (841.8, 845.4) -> 0.022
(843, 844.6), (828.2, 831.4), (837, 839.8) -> 0.001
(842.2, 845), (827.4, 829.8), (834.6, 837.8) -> 0.013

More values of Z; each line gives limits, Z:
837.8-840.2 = 15.7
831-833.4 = 16.3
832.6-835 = 16.1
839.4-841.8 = 16.2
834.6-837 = 16.4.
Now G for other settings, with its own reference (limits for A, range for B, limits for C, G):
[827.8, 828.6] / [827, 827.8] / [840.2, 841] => 0.013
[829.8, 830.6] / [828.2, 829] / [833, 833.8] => -0.025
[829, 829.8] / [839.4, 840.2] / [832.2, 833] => 0.109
